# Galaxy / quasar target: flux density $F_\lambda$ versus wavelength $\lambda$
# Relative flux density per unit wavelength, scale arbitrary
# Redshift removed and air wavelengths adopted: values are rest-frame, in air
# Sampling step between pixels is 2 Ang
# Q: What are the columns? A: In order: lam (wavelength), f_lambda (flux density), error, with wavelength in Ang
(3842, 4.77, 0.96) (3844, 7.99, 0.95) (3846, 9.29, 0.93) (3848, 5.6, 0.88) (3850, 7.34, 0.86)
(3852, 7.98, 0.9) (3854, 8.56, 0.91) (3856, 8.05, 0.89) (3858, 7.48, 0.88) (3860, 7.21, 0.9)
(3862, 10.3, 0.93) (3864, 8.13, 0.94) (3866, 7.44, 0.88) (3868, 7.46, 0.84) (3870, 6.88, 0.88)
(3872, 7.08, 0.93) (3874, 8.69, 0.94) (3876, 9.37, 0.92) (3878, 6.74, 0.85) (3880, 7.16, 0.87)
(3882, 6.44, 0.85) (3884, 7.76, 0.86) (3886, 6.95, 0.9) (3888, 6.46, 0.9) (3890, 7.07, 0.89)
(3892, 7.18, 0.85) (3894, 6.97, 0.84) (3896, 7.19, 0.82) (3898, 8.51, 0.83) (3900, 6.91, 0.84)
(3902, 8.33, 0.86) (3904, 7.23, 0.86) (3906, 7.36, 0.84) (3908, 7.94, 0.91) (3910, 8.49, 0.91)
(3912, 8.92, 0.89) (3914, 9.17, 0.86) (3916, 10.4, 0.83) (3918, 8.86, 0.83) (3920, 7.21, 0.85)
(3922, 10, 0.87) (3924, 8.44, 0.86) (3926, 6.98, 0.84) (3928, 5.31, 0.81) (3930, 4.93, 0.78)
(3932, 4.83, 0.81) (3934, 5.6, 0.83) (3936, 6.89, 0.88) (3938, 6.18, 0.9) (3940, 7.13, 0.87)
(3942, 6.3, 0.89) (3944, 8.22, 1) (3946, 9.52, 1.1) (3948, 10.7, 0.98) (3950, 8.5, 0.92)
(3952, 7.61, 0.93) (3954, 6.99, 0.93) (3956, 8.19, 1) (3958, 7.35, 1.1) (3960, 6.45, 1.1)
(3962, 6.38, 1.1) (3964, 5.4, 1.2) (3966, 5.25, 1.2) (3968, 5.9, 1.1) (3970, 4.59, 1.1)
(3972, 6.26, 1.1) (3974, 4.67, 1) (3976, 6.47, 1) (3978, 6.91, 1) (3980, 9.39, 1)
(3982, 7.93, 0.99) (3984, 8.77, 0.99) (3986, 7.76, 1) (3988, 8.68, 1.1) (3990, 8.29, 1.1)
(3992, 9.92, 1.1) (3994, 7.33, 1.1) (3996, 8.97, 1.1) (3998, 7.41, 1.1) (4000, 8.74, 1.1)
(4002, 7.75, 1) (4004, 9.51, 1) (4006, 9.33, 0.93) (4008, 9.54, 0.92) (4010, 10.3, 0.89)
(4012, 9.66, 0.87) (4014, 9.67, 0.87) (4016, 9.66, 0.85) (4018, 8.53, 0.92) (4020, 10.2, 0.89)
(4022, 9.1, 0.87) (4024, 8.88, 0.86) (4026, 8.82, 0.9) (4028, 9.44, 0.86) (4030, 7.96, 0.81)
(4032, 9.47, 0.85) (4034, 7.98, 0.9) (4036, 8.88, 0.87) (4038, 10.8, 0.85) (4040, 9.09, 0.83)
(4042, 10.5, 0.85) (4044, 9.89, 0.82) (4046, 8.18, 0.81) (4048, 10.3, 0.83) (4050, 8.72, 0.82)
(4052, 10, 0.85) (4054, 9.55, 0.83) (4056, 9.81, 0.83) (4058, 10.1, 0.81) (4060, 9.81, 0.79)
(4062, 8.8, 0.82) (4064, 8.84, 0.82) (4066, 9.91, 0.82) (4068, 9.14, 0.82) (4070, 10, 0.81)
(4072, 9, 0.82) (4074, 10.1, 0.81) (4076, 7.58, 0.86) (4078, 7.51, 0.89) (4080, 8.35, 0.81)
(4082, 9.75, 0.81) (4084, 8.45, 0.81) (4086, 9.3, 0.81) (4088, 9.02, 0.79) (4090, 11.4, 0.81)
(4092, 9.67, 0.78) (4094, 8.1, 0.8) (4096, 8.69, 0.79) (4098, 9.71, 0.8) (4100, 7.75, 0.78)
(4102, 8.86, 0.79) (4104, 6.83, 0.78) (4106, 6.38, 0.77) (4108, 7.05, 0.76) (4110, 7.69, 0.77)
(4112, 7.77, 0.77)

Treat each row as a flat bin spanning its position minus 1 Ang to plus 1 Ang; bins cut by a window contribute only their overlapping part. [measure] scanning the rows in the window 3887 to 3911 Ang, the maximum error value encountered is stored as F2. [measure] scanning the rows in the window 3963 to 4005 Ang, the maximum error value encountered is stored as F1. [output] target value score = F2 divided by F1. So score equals 0.8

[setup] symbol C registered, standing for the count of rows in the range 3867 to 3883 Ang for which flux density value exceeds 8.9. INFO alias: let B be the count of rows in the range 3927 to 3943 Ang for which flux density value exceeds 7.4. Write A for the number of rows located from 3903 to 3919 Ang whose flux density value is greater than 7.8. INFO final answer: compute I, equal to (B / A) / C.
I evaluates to 0.0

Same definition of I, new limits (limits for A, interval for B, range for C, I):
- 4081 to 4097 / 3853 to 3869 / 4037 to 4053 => 0.1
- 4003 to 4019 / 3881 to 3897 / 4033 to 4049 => 0.0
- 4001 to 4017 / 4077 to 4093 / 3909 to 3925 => 0.3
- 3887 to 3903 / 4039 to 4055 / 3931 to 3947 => 4.0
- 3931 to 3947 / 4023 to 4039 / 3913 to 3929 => 1.3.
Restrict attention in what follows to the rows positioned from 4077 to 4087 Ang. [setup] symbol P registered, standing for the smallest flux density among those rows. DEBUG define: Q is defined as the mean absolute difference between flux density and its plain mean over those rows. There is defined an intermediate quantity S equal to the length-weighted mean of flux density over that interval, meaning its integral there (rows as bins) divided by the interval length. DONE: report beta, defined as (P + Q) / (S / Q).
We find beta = 0.64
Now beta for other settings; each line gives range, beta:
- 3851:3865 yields 0.65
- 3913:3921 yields 0.79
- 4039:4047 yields 0.74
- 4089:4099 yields 0.85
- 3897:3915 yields 0.61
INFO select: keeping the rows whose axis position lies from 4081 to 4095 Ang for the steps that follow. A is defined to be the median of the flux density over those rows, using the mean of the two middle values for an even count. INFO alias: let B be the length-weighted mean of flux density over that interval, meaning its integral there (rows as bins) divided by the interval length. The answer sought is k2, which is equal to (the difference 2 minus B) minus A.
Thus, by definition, -17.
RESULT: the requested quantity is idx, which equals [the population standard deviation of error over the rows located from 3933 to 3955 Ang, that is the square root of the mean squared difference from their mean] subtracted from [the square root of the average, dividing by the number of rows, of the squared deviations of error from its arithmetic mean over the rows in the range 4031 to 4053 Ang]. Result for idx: -0.05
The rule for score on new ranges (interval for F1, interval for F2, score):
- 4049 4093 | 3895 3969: 1.3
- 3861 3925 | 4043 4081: 0.9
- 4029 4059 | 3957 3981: 1.3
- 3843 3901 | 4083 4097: 0.9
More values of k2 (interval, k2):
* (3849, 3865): -14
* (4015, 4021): -17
